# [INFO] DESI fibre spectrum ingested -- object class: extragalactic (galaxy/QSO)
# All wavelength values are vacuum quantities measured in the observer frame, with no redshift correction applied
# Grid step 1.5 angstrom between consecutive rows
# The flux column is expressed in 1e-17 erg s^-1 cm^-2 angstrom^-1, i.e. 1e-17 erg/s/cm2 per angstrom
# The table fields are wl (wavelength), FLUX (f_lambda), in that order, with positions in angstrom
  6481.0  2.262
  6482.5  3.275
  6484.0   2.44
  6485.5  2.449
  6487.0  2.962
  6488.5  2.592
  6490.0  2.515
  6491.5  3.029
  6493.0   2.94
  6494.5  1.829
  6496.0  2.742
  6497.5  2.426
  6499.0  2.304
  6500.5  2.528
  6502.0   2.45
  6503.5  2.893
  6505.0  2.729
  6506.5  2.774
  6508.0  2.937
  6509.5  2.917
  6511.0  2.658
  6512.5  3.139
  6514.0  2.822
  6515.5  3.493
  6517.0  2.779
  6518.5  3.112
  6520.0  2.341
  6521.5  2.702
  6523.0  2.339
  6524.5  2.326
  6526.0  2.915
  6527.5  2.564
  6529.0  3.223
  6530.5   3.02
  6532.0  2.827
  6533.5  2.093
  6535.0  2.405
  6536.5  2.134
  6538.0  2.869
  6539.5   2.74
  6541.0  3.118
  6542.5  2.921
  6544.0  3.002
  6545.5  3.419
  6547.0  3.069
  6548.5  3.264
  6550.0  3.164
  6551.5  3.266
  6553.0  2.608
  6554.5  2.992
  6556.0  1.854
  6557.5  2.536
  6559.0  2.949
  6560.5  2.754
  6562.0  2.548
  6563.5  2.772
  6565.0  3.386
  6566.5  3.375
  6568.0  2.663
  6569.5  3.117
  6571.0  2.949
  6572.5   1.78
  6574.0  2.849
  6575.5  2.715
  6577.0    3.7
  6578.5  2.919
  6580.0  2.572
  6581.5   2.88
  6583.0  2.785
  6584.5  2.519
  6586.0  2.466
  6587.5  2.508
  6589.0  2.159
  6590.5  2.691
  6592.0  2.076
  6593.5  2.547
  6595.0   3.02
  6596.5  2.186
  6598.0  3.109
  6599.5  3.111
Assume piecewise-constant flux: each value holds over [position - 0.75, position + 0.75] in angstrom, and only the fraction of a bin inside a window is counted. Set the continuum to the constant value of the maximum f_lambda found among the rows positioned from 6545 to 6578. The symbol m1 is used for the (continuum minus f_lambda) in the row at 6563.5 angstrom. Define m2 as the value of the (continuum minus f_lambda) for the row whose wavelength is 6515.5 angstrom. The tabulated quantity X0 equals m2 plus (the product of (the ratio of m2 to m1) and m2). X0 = 0.3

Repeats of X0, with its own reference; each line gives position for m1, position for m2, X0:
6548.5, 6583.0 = 2.8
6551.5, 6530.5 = 1.7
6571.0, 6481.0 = 4.2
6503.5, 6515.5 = 0.3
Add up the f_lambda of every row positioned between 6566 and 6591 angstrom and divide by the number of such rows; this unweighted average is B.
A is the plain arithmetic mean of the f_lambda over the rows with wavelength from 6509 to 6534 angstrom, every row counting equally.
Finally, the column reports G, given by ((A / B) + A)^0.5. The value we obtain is 1.95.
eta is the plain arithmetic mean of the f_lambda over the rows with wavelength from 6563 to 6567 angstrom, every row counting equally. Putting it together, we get 3.18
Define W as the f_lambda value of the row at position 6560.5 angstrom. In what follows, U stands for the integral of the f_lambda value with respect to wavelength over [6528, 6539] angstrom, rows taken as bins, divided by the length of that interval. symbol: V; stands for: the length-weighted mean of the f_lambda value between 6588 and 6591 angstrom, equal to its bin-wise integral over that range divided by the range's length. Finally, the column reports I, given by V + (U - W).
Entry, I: 2.31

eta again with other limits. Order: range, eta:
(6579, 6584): 2.75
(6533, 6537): 2.21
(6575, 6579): 3.11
